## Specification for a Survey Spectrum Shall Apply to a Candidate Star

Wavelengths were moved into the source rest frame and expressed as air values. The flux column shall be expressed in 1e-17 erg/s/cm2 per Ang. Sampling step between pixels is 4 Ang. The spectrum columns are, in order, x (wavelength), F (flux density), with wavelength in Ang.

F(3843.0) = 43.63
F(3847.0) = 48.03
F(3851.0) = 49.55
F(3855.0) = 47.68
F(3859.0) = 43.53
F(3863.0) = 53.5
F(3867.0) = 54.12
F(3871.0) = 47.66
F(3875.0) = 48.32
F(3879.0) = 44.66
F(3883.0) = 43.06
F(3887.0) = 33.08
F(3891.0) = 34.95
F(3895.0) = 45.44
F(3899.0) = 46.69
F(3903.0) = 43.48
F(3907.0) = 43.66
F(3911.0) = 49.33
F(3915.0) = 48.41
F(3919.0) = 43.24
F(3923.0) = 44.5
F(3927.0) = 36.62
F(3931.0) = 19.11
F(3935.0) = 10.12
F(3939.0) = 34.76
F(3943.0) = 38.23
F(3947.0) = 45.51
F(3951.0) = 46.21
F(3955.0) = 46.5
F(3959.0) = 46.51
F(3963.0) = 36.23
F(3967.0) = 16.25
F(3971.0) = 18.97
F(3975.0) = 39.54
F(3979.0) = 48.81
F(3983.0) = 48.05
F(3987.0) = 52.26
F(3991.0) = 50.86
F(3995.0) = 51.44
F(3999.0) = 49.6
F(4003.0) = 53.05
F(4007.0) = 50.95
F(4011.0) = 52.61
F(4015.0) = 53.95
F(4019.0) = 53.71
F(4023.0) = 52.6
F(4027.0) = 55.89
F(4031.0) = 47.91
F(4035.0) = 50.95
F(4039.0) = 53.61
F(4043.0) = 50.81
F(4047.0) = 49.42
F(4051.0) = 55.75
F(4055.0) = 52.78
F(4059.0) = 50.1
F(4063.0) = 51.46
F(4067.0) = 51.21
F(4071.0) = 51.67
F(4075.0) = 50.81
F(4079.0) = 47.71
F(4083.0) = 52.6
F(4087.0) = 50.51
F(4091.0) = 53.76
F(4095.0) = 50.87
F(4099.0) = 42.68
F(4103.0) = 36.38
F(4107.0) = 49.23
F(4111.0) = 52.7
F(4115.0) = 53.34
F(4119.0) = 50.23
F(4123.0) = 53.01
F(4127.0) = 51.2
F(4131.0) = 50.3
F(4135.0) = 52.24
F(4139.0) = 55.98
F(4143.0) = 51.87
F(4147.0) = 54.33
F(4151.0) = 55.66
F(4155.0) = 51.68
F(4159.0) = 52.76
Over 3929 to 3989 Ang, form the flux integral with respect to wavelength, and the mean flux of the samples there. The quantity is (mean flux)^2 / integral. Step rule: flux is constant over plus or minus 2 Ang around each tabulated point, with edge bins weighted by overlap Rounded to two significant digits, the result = 0.61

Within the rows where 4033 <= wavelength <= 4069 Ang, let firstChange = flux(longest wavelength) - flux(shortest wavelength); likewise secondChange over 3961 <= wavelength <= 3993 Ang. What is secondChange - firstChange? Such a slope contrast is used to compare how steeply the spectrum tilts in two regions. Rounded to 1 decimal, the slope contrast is 14.4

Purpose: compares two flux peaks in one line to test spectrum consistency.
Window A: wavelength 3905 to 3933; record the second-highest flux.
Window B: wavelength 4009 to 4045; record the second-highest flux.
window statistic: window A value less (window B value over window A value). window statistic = 47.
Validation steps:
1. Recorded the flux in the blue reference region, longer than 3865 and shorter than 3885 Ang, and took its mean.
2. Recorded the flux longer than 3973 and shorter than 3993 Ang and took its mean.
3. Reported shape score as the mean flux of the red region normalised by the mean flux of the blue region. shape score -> 1.0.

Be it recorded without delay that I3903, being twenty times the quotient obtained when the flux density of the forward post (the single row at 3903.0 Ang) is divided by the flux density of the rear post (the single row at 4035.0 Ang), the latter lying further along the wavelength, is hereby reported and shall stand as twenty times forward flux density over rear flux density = 17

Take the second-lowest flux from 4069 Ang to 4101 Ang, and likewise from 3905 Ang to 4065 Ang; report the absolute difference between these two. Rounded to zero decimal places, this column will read 31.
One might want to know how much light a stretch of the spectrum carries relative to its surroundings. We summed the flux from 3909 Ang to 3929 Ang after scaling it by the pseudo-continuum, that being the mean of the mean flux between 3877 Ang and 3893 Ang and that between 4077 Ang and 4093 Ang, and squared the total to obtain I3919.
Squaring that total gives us 24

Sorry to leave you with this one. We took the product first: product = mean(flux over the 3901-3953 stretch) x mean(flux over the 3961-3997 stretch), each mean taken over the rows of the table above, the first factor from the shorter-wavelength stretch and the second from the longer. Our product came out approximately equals 1559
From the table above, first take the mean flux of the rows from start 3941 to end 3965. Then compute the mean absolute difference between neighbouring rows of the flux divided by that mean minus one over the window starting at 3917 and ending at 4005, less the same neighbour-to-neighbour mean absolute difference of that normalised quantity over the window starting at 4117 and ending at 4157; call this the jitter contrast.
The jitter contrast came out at 0.10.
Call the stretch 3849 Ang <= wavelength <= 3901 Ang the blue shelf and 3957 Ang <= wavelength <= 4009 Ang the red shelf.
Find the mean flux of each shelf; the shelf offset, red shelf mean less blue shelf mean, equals -2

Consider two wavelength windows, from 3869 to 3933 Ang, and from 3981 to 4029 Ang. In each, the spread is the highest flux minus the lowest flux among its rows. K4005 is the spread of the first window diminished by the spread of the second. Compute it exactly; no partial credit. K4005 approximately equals 22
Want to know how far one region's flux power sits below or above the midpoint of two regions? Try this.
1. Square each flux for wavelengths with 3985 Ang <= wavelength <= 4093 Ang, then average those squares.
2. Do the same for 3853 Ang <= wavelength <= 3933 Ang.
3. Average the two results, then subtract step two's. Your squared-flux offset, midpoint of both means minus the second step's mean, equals 365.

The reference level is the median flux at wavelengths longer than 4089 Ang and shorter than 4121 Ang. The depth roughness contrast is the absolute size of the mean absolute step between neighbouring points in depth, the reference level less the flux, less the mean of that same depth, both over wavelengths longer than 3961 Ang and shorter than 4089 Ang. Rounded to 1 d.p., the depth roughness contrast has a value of 1.7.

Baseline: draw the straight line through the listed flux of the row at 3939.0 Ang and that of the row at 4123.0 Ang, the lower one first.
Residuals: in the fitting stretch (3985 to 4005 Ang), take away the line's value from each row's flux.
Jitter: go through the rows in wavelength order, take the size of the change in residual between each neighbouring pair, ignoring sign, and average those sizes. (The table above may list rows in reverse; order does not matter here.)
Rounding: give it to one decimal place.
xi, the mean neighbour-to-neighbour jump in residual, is 1.8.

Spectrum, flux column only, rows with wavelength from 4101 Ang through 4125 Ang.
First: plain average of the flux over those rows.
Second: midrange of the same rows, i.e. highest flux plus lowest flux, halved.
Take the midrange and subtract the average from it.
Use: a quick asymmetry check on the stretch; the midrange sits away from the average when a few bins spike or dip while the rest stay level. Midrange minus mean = -4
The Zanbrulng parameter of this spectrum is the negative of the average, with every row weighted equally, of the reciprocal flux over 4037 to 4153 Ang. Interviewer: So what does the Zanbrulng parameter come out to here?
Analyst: -0.0197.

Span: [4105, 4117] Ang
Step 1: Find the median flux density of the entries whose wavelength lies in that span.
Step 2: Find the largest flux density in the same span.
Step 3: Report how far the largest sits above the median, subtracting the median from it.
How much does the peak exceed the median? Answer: 0.6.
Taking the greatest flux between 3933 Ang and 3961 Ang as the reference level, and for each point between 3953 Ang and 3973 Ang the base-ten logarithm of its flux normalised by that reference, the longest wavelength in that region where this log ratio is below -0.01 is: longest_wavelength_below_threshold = 3971.0 Ang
